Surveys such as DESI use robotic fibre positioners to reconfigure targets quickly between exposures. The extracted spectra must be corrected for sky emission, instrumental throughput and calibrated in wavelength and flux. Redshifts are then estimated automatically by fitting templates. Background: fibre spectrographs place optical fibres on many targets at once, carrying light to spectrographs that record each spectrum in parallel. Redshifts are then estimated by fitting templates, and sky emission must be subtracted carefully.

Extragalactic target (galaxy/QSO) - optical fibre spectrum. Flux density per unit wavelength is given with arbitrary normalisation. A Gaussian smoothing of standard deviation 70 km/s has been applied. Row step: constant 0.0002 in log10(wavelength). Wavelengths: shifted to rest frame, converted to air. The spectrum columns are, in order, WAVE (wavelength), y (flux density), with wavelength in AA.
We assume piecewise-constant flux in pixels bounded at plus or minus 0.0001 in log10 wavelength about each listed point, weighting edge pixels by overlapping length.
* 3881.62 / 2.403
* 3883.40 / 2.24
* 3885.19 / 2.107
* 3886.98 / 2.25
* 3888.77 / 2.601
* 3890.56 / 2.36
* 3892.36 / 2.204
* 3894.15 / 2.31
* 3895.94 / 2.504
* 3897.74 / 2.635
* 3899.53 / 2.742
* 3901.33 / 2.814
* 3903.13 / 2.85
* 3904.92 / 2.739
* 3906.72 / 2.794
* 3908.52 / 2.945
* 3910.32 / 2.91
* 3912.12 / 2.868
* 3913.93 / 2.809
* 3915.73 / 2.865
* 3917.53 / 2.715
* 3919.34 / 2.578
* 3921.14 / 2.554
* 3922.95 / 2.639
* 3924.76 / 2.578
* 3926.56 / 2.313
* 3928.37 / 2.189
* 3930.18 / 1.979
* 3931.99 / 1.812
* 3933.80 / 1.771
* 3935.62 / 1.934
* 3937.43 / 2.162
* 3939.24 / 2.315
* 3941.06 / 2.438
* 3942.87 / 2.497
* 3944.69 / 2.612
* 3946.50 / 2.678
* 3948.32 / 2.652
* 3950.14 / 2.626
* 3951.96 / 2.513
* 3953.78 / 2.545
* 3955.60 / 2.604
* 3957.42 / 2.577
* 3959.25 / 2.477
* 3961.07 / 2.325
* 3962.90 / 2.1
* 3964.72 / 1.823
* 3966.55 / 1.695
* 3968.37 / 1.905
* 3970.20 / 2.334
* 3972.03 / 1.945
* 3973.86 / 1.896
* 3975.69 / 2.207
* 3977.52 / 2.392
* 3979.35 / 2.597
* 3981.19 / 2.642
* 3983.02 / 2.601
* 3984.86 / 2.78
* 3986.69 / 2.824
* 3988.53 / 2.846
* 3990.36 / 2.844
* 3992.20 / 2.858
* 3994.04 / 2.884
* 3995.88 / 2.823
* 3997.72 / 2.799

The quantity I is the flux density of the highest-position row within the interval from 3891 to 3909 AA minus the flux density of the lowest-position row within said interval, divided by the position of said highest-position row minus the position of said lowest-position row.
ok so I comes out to 0.046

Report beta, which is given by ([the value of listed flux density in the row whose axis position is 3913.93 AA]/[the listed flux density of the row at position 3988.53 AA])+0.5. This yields 1.49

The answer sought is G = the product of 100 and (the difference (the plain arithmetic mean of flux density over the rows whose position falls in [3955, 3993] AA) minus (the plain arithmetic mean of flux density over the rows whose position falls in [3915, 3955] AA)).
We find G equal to -1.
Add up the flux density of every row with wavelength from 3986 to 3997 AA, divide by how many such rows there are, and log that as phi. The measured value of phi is 2.85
